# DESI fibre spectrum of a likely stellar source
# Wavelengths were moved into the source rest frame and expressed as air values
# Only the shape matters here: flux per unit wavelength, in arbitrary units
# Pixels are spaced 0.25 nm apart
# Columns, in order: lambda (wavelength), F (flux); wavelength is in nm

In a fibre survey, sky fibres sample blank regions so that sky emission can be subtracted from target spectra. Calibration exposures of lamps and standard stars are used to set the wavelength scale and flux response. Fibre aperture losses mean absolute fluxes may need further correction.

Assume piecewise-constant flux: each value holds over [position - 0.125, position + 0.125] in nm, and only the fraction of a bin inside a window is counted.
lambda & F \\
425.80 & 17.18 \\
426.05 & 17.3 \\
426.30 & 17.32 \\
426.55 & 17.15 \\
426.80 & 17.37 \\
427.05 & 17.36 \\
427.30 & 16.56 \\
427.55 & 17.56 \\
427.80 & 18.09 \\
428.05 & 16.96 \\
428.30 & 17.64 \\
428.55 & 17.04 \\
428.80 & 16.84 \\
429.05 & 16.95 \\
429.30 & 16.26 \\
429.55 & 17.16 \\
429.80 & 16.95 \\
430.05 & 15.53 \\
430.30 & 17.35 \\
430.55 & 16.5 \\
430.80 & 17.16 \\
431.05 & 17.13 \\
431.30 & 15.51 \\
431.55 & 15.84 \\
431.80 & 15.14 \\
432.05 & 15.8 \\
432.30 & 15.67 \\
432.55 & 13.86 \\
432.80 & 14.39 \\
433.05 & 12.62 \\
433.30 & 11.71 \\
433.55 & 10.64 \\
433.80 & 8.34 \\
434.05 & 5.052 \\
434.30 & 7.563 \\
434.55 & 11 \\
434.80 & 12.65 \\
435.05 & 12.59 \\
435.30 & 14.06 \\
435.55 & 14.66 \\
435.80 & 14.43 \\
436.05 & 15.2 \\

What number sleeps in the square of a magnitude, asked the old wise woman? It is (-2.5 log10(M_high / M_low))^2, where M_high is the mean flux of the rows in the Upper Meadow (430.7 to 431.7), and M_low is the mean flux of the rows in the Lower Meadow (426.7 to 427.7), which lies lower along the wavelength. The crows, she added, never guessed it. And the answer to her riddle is 0.00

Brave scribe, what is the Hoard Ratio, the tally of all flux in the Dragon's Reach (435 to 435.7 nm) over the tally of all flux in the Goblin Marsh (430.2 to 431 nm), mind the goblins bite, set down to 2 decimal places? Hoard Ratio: 0.81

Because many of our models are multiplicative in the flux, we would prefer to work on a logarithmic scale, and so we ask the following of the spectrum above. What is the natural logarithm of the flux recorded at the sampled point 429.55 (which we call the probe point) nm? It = 2.84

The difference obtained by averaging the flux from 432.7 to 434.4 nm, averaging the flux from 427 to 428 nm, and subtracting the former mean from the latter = 7.3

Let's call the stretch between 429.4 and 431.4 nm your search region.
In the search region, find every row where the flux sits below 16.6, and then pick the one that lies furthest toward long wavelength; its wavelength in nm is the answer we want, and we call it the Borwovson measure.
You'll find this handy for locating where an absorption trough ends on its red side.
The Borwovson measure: 431.30 nm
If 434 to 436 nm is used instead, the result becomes 435.80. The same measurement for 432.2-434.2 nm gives 434.05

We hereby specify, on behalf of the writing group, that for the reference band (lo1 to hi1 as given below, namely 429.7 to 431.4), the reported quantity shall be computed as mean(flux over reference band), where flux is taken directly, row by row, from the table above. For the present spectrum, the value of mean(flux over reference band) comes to 16.6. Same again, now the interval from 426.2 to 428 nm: 17.3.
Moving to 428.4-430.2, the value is 16.7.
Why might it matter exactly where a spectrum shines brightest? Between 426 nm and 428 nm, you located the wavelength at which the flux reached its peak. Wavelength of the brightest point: 427.80 nm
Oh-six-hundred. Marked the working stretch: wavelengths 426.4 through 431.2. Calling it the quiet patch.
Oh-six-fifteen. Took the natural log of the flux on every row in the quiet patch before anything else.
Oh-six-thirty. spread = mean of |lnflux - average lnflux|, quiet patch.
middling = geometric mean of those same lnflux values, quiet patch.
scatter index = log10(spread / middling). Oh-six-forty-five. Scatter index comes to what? -2.1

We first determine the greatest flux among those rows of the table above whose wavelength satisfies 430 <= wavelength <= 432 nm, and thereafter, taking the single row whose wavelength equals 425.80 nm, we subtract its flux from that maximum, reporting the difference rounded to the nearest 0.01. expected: 0.17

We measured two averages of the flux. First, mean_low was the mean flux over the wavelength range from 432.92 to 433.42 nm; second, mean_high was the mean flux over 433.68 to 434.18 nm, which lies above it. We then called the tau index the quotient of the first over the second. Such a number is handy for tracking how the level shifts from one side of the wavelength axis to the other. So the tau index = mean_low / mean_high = 1.82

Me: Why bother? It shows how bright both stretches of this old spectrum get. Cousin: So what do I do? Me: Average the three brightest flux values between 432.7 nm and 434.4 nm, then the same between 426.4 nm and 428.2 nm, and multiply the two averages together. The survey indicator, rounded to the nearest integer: 228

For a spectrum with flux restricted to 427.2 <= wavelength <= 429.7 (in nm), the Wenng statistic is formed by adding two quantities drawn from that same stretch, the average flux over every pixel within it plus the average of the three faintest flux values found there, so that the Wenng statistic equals 33.7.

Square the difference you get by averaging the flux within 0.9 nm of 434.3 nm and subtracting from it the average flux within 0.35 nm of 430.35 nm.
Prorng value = 46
